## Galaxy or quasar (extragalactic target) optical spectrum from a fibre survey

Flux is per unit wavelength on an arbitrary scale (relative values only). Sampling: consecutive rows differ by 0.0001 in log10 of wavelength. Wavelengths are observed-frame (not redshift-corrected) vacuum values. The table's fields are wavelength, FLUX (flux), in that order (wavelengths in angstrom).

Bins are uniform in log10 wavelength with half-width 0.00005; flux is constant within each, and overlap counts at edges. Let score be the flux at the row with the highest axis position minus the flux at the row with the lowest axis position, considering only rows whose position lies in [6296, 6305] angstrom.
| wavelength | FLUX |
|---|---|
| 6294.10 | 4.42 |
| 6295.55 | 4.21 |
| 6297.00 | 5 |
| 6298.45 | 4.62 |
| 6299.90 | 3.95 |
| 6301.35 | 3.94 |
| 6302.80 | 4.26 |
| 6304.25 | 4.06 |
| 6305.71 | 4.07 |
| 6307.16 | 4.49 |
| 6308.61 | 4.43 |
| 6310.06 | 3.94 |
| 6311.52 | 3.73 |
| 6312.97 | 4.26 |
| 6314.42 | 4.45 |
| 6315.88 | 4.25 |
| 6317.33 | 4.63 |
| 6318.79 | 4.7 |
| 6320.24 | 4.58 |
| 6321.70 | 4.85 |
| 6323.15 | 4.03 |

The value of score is -0.9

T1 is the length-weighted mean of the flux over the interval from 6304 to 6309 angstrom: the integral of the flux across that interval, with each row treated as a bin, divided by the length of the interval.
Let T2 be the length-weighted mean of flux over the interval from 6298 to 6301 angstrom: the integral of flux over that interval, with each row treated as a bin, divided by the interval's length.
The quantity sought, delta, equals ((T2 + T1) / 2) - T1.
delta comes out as -0.03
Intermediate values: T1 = 4.27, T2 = 4.21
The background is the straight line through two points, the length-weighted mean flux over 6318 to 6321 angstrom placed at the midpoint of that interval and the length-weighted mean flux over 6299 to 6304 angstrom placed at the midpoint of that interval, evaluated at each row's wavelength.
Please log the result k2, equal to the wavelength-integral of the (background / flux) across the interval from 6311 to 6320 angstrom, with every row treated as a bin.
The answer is 9.3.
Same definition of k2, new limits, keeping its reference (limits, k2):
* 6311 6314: 3.3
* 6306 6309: 2.9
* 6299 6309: 10.0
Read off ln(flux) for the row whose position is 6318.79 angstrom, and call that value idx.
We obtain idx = 1.55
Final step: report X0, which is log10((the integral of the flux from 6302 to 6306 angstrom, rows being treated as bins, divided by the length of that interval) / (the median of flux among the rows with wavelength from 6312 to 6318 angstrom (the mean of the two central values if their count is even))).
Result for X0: -0.023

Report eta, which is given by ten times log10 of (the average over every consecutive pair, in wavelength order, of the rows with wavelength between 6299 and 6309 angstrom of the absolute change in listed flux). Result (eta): -8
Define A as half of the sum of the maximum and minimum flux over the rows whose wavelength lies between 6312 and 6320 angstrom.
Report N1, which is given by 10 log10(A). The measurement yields 6.5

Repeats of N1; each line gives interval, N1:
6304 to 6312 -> 6.1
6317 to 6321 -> 6.7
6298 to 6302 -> 6.3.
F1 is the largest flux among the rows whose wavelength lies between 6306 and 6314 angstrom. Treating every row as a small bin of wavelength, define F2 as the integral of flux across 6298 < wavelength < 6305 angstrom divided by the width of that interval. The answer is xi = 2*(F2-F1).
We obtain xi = -0.7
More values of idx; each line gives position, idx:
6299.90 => 1.37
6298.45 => 1.53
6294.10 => 1.49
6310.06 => 1.37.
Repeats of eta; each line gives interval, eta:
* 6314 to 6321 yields -7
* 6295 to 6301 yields -2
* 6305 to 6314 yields -5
